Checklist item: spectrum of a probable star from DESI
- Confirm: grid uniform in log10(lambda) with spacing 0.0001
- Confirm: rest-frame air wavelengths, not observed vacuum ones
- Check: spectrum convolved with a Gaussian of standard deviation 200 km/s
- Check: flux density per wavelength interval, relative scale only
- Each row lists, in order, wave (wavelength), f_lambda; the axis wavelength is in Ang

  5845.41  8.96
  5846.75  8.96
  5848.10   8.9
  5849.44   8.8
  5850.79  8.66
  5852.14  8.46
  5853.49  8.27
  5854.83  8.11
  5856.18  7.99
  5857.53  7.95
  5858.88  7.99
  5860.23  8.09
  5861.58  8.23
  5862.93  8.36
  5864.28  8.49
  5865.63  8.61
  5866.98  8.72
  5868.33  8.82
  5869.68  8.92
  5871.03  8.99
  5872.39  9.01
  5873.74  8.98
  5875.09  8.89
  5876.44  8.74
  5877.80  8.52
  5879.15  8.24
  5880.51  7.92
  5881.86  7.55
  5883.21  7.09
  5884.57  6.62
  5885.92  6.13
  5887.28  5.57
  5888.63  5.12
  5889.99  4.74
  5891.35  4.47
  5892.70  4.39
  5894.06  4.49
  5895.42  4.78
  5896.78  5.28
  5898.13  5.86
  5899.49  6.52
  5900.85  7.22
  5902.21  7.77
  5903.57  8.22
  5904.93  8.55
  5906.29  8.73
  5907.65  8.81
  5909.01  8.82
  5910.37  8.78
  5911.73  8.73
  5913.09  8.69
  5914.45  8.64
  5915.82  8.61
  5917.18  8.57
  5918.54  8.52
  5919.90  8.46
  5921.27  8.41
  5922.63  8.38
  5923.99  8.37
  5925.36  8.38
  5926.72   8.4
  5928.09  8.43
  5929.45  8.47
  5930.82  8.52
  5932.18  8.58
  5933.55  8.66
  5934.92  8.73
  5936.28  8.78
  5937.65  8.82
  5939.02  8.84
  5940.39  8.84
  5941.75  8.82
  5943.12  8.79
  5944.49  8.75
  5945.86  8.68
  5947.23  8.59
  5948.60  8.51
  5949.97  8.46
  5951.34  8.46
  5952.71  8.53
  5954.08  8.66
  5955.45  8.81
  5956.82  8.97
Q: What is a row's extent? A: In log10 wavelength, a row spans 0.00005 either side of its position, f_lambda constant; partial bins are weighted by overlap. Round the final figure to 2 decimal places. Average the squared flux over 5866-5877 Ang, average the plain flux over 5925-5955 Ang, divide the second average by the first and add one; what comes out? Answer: 1.11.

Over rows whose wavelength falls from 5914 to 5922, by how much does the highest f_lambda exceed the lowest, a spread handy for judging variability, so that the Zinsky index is 0.2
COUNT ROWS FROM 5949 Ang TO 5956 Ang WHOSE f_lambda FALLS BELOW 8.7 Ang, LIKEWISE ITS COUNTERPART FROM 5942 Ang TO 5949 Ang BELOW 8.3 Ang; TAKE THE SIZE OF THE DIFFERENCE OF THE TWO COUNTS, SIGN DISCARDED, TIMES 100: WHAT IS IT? 400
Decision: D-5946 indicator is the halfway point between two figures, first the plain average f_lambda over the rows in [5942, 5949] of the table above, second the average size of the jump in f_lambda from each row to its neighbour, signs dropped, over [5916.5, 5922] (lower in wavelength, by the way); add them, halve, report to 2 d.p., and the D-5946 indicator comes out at 4.36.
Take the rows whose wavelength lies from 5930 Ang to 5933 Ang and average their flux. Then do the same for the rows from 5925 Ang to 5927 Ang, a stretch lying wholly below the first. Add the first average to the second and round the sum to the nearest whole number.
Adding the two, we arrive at 17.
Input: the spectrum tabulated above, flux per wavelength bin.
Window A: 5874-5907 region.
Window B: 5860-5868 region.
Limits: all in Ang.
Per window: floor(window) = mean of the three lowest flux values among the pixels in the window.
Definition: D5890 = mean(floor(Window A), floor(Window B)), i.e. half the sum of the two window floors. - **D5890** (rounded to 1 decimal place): 6.3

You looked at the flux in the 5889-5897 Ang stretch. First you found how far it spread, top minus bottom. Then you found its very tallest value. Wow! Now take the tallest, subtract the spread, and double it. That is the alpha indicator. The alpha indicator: 9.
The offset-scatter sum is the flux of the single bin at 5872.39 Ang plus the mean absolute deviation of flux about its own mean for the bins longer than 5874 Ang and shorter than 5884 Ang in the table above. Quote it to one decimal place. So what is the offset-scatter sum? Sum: 9.5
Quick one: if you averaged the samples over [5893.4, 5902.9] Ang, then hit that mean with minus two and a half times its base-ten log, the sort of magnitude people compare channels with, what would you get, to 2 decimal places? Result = -1.94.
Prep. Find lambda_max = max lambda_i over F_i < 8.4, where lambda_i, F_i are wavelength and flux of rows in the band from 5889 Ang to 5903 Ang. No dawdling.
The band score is 5902.21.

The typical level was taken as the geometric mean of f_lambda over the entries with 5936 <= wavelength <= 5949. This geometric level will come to 8.7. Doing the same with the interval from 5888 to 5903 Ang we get 5.4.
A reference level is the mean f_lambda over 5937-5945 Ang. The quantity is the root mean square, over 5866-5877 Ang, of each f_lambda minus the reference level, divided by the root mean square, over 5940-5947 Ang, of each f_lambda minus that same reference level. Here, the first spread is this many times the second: 1.9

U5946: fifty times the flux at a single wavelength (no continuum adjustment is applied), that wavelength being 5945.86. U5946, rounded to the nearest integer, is 434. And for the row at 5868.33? 441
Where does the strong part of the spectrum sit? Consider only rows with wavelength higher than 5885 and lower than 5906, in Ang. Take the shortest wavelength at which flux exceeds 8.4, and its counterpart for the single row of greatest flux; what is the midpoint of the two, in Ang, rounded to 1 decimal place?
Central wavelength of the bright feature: 5904.9 Ang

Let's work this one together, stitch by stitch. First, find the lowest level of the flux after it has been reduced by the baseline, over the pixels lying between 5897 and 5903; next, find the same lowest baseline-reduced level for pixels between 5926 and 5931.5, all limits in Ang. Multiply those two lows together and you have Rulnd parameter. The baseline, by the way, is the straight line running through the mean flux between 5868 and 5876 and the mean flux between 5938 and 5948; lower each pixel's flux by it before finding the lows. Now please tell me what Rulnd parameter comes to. 1.20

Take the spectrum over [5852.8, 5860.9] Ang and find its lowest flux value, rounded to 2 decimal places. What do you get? 7.95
